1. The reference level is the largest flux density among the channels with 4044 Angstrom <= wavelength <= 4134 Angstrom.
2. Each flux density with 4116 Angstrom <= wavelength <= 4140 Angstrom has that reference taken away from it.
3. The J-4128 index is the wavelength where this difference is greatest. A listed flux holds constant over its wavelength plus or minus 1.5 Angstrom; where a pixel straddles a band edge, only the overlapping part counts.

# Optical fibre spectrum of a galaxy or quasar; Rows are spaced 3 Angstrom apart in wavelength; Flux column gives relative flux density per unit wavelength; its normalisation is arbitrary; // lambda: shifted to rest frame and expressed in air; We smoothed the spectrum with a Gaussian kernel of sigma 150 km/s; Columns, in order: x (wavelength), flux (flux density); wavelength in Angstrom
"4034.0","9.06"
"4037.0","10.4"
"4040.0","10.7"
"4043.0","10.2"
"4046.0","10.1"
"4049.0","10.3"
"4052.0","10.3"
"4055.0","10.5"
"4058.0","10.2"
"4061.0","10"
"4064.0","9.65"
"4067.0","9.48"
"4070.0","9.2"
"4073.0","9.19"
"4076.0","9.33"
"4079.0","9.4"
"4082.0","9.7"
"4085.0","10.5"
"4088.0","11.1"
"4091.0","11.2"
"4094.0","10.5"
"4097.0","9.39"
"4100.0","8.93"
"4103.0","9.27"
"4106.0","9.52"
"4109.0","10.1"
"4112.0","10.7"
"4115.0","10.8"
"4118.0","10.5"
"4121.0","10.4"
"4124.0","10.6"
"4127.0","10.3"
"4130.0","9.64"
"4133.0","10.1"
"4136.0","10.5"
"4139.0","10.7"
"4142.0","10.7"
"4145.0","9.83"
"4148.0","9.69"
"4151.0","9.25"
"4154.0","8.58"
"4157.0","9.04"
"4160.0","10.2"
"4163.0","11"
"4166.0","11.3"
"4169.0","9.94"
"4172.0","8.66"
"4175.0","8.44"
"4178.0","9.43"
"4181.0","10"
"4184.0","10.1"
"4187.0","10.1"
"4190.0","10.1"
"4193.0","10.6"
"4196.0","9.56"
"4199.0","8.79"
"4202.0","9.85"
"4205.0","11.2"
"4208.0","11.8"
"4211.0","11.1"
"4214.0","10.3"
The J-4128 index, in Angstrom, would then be 4139.0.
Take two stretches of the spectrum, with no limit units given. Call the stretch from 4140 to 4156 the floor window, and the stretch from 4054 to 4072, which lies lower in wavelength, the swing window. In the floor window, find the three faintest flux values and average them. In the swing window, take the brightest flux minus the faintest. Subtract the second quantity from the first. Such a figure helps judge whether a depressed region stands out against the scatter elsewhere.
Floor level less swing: 7.9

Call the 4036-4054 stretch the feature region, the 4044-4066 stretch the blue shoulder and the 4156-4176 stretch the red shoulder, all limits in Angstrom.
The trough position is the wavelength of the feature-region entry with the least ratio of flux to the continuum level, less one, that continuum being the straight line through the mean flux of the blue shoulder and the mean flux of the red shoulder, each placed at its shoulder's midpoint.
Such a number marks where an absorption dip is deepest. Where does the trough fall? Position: 4046.0 Angstrom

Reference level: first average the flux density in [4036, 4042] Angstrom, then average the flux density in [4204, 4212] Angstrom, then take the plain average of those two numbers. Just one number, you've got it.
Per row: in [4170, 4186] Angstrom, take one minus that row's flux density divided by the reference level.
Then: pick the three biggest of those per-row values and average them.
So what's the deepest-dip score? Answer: 0.193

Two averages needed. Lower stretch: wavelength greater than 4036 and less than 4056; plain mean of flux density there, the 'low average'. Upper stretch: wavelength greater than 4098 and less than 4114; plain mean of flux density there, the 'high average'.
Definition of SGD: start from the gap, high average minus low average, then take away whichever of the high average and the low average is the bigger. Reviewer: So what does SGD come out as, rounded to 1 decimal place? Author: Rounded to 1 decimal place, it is -11.0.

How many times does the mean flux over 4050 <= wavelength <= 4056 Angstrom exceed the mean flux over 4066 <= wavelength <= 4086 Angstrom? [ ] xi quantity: 1.09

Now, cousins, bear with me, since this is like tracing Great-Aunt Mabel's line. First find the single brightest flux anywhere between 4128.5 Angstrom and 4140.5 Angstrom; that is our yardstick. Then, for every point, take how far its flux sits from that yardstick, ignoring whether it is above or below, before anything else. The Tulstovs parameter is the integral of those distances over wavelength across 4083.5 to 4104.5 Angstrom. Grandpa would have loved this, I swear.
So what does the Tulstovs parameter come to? 17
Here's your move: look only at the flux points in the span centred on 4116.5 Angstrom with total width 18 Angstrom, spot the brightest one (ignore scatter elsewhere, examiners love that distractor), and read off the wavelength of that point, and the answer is 4115.0 Angstrom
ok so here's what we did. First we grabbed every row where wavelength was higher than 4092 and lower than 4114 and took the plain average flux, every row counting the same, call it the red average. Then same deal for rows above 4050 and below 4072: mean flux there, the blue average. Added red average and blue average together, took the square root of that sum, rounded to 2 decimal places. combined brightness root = 4.44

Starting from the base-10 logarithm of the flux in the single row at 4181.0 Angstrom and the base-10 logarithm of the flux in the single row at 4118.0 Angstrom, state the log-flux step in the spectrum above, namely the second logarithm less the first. 0.021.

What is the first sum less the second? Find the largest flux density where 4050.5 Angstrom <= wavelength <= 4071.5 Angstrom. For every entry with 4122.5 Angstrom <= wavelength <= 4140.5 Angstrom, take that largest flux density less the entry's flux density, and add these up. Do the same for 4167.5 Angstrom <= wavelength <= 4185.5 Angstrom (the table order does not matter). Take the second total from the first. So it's -5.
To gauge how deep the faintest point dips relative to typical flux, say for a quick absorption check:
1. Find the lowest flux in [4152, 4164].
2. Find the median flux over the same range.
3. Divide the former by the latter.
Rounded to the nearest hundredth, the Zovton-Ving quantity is 0.89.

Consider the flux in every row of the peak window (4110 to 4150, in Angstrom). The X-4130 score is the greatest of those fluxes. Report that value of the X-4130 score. 10.8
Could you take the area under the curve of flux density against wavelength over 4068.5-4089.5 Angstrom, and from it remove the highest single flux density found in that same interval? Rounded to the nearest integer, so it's 194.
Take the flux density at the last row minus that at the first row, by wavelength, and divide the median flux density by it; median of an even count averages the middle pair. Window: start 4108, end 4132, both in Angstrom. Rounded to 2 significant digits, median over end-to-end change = -23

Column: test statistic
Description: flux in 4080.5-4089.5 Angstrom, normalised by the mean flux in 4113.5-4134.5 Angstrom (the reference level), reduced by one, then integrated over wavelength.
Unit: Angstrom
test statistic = 0.1 Angstrom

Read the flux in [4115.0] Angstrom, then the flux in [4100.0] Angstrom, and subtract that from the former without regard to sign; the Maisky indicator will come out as 1.87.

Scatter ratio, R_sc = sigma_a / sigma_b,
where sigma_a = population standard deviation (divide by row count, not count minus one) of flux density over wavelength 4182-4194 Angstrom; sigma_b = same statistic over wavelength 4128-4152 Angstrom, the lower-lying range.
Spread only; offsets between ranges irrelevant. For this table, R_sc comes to 0.4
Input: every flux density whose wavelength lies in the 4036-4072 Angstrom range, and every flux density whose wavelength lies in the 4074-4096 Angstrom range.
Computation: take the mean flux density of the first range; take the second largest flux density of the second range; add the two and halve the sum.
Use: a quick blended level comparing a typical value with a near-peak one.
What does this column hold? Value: 10.6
